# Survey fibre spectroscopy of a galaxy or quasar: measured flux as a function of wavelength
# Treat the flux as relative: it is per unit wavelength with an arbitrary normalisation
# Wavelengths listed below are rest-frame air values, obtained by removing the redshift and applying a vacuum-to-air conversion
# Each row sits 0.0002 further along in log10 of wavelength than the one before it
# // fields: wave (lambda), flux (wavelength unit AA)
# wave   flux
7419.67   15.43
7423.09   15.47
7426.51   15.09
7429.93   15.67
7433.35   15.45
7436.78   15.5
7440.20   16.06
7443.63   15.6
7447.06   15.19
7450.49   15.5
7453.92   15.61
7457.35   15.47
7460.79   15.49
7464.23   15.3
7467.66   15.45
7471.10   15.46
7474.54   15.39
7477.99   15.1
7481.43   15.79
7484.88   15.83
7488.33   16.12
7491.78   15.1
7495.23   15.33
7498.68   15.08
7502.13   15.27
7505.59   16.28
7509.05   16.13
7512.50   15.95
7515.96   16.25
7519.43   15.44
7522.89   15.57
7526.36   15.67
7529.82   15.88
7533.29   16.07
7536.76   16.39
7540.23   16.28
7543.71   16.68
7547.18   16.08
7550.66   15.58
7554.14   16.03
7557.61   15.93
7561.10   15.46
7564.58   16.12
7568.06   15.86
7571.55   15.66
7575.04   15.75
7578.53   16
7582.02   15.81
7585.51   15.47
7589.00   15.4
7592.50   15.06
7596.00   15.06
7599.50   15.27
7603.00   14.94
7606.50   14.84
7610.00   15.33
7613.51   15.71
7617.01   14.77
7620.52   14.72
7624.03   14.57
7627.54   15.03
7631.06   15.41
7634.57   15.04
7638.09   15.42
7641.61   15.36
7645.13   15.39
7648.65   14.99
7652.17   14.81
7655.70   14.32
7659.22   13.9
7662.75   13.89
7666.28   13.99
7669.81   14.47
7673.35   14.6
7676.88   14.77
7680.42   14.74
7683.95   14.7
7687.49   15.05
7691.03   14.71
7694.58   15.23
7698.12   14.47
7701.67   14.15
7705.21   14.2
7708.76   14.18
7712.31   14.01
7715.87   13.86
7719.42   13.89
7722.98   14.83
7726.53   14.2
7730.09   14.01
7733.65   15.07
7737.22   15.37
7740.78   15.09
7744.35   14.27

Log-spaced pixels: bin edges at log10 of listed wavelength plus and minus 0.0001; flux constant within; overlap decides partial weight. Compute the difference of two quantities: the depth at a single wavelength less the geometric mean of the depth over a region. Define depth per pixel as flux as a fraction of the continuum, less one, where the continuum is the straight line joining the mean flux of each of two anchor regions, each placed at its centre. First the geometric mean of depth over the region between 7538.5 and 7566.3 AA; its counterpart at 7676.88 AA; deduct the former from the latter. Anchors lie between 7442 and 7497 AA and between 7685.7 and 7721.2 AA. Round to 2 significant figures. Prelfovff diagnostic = -0.038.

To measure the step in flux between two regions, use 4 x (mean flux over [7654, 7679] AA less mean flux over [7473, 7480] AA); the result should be -3.9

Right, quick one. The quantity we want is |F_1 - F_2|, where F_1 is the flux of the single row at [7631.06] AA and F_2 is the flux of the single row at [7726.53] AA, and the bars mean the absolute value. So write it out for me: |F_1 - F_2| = 1.2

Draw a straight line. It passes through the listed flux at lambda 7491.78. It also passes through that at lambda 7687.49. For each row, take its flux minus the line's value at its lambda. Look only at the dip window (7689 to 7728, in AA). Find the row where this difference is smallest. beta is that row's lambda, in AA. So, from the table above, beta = 7715.87 AA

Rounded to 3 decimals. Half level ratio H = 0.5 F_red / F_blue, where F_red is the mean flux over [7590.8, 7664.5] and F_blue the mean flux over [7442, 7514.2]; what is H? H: 0.481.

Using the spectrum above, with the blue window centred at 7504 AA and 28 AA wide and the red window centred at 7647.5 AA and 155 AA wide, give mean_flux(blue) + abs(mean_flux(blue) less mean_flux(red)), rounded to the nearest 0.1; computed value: 16.5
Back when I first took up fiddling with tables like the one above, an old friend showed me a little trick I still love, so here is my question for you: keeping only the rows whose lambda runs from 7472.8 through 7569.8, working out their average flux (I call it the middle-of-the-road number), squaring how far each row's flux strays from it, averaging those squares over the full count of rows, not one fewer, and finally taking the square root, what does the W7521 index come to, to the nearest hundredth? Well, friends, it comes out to 0.42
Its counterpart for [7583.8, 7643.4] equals 0.30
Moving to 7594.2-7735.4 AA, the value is 0.51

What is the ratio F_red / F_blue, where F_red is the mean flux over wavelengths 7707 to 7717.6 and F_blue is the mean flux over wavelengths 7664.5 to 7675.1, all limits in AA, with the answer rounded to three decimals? 0.977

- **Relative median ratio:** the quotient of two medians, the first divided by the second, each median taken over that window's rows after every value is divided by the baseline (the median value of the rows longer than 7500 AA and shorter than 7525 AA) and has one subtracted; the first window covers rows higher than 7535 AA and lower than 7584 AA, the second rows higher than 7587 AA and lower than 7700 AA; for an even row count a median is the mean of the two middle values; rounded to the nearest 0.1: 0.0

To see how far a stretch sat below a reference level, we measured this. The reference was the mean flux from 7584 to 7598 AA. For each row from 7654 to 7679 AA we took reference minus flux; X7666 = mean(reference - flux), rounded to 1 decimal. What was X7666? 1.0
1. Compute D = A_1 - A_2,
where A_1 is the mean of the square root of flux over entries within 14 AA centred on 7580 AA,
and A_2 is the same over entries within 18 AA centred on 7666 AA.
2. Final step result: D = 0.21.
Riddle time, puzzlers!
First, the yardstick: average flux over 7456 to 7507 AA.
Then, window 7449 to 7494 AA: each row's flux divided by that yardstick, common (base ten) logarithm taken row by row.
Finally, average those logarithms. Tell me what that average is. 0.000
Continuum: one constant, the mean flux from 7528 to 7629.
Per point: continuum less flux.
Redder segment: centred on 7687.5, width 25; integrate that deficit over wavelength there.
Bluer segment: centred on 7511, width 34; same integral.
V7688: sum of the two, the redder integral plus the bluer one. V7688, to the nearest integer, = 15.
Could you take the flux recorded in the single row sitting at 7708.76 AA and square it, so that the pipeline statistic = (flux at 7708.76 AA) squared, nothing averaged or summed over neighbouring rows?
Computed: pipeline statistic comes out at 201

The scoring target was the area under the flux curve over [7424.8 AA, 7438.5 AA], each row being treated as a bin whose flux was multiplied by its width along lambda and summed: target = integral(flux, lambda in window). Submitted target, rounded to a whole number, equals 211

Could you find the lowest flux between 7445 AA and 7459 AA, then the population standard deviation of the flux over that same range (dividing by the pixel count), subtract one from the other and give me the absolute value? 15.0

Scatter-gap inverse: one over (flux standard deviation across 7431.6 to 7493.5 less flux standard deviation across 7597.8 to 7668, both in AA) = -4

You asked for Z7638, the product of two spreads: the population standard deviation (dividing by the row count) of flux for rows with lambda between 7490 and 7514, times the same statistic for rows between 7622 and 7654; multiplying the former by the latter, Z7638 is 0.14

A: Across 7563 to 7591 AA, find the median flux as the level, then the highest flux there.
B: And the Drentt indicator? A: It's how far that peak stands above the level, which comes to 0.34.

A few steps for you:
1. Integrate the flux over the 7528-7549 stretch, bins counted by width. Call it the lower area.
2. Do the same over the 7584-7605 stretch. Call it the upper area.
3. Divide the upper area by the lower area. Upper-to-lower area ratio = 0.94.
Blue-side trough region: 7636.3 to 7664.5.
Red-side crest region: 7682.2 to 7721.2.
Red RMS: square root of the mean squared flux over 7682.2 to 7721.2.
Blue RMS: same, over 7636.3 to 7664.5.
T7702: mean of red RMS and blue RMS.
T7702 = 14.6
